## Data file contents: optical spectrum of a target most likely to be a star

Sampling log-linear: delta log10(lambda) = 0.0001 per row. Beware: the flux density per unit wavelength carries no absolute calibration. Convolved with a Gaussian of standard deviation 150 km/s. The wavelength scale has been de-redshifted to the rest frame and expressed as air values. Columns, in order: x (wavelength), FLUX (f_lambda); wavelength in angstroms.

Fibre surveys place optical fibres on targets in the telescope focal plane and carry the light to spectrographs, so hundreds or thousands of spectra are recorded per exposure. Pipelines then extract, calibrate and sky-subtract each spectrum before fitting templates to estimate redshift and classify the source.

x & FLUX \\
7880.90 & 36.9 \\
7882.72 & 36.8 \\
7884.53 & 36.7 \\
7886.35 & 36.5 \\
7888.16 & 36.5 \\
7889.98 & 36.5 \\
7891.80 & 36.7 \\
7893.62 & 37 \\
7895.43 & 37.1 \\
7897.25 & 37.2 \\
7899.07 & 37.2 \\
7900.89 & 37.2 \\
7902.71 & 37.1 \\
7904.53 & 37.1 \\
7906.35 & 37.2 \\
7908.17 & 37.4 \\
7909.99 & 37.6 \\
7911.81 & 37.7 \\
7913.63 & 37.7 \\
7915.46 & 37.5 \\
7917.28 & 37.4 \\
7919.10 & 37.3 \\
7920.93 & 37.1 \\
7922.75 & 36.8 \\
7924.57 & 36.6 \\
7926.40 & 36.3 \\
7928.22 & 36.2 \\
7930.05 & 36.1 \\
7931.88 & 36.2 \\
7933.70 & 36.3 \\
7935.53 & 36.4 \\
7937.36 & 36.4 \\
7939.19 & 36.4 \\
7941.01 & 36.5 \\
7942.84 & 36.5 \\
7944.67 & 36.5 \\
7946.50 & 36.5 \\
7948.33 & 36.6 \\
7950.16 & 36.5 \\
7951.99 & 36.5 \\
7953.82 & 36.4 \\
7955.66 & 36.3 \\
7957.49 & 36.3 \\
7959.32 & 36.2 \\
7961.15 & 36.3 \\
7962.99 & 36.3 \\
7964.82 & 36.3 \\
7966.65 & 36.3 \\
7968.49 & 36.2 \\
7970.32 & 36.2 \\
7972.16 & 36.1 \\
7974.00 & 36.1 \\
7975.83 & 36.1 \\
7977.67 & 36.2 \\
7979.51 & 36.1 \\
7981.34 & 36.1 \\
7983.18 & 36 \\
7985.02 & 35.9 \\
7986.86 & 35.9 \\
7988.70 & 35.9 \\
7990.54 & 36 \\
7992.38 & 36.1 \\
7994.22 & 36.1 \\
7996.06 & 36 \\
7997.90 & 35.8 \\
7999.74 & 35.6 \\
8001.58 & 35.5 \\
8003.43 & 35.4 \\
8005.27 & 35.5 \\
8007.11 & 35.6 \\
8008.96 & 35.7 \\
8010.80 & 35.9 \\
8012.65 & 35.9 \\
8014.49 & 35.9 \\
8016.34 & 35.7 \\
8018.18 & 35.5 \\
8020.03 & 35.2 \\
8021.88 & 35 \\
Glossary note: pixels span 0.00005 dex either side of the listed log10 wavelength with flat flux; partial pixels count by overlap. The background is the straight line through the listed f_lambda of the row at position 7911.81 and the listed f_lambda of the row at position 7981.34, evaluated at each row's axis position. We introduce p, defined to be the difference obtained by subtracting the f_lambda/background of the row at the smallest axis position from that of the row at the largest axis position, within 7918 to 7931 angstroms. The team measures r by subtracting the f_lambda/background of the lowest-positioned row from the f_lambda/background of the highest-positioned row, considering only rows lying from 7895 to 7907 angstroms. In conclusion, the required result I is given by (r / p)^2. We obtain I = 0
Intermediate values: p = -0.025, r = 0.009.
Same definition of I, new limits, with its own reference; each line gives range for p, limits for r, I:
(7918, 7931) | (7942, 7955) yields 0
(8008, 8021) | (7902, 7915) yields 11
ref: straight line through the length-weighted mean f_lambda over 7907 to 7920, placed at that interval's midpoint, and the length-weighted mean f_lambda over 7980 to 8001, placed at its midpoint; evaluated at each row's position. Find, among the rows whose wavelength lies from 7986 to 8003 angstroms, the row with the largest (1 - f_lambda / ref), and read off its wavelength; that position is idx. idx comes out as 8001.58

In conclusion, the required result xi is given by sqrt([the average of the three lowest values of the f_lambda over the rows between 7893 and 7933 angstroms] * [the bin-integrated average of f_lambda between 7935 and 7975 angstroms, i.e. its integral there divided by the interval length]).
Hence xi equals 36.3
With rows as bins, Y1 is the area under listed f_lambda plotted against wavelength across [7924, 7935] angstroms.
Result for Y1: 399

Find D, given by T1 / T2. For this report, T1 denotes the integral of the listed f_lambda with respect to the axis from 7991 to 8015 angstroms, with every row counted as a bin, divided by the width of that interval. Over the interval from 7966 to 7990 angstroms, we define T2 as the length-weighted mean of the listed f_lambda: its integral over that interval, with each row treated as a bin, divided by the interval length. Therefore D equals 0.99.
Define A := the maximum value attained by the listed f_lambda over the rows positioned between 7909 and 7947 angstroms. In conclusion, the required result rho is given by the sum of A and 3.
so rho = 40.7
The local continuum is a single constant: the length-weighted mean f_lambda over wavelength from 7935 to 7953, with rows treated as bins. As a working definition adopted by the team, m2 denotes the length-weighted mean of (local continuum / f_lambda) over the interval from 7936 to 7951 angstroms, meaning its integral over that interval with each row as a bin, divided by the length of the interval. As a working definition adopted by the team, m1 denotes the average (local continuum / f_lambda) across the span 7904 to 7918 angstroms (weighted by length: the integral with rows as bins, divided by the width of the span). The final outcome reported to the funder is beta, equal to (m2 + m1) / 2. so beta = 0.99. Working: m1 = 0.97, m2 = 1.00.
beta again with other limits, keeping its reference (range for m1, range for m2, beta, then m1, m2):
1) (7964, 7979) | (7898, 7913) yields 0.99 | 1.01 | 0.98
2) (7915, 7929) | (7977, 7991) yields 1.00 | 0.99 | 1.01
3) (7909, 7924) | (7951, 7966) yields 0.99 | 0.98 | 1.00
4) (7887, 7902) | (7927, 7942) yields 1.00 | 0.99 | 1.01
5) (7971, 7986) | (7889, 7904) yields 1.00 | 1.01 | 0.99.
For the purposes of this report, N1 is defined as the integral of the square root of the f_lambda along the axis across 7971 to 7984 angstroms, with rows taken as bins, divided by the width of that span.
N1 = 6.01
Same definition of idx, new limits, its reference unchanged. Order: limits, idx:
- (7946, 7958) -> 7955.66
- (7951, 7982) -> 7959.32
